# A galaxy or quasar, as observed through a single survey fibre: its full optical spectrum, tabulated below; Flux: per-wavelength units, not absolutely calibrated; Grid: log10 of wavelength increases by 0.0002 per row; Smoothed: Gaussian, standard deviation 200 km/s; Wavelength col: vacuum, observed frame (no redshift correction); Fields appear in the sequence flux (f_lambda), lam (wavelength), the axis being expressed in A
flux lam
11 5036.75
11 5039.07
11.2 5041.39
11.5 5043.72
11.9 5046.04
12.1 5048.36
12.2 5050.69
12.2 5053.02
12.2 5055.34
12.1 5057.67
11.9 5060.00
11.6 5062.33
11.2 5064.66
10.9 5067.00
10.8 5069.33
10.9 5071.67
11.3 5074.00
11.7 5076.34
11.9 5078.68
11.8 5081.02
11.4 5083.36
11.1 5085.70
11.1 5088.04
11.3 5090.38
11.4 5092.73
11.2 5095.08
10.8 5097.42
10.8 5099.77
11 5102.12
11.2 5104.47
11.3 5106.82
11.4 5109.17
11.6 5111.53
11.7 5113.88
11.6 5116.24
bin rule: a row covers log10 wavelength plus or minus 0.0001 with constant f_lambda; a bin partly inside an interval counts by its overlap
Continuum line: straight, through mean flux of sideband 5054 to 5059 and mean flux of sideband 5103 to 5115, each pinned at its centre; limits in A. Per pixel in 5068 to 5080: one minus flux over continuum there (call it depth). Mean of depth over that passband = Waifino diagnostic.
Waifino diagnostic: 0.05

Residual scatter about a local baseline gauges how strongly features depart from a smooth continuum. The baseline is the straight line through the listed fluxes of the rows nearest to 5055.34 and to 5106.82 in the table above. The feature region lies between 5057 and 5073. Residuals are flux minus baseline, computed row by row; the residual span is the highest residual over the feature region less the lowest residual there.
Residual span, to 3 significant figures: 1.10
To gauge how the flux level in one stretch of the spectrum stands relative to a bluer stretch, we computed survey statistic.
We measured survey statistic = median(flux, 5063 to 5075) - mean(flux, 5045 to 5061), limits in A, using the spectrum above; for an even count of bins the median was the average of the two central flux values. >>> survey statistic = -1.2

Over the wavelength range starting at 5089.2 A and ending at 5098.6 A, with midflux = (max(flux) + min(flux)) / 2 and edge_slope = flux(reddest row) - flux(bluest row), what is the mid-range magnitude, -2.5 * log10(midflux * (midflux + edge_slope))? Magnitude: -5.18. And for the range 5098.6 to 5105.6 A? -5.25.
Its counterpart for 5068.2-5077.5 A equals -5.34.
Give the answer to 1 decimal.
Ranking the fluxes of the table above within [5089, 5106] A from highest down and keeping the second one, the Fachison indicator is 11.3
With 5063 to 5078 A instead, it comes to 11.3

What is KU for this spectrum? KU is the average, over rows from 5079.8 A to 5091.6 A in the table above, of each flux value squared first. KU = 129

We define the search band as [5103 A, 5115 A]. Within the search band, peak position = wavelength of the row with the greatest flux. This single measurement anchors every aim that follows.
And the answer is 5113.88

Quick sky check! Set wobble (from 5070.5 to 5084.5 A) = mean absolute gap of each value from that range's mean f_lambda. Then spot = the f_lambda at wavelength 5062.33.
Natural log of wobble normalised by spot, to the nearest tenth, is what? -3.7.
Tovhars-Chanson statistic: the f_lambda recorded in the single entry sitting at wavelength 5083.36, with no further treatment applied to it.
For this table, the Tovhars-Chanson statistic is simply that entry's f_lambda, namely 11.4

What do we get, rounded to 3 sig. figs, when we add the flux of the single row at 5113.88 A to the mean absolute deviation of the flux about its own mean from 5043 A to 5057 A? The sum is 11.9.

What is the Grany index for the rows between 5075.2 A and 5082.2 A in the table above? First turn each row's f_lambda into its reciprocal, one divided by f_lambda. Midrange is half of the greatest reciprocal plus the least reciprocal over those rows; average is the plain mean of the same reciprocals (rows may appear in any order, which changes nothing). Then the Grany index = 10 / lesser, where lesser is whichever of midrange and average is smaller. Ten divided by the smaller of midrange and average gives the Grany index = 118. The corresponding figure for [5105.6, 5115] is 115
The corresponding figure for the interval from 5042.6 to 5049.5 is 118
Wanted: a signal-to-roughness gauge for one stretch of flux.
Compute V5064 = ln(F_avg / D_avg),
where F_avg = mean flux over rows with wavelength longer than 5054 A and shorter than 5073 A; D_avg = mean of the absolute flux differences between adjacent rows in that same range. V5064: 3.98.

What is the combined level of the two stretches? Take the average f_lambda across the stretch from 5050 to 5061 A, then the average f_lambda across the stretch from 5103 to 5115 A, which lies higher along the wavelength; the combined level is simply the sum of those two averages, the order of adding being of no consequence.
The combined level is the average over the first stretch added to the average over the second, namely 23.6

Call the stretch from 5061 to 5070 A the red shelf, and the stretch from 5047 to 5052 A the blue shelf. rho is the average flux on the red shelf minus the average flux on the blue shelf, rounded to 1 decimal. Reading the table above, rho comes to -1.0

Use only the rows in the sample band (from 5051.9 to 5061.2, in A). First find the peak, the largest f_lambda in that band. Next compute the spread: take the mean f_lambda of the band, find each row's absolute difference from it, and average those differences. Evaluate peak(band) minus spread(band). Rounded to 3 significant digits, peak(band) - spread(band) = 12.1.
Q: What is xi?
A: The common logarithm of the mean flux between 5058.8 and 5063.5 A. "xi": 1.07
